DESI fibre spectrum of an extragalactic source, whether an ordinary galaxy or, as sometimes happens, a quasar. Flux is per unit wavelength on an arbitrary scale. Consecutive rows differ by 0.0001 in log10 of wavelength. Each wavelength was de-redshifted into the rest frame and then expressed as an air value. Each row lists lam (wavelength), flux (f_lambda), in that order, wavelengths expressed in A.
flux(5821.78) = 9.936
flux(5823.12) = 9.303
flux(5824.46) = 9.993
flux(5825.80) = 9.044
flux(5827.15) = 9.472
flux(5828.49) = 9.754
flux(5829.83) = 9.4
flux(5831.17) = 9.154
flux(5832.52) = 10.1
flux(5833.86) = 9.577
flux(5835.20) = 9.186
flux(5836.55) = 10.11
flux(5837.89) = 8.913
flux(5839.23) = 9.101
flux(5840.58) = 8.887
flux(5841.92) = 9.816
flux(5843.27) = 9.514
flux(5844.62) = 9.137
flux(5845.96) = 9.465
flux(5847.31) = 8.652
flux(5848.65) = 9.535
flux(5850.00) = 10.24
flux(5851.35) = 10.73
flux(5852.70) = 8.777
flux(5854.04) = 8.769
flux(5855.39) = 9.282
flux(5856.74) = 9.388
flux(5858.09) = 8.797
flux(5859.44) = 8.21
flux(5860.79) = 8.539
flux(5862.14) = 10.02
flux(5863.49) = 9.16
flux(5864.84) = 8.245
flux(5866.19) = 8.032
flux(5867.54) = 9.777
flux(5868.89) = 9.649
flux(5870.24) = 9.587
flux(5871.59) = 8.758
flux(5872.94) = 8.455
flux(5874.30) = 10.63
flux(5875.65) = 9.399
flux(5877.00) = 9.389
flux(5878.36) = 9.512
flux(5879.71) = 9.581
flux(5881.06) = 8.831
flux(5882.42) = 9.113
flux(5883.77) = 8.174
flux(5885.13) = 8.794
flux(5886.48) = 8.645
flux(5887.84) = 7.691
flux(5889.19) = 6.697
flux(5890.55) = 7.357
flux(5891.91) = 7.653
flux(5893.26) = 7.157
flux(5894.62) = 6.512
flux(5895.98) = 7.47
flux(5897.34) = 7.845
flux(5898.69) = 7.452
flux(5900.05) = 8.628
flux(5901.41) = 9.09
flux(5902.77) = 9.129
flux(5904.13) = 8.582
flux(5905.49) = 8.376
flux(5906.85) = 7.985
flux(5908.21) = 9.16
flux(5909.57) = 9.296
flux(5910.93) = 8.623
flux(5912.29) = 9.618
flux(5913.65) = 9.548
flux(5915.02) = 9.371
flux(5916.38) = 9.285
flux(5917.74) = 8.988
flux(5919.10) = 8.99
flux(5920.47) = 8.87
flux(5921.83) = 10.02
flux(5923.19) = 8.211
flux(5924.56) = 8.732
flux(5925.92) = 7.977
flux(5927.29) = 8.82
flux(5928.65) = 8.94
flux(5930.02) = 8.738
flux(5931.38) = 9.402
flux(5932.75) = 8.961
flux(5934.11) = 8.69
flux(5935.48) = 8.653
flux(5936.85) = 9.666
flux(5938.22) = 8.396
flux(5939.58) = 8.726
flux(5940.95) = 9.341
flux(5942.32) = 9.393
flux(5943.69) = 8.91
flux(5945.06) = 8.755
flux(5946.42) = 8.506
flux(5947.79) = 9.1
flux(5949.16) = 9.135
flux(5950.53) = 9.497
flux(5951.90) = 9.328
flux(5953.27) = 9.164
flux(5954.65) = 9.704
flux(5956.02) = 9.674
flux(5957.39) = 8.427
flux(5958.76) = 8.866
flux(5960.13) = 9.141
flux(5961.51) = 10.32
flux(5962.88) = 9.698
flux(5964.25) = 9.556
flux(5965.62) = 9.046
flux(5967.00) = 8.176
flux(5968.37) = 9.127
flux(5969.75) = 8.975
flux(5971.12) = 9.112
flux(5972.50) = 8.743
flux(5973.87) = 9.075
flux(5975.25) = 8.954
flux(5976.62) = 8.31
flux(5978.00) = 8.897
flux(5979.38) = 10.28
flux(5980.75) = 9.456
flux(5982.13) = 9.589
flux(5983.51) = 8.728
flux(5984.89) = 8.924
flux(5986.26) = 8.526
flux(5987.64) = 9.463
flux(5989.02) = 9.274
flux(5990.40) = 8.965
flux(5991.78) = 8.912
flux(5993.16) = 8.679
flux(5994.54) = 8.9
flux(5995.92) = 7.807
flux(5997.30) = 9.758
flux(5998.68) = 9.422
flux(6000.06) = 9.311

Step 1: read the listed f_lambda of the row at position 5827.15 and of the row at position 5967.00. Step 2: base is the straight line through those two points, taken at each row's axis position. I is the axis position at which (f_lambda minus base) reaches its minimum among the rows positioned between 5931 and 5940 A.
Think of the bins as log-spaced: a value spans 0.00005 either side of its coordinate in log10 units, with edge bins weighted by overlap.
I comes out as 5938.22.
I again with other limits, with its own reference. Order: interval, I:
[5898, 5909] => 5898.69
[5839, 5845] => 5840.58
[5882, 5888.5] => 5887.84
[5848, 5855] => 5852.70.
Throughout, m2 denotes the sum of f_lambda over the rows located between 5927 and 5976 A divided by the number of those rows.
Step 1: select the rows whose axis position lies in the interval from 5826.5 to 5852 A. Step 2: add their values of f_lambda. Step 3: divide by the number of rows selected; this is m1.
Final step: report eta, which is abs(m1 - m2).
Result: 0.44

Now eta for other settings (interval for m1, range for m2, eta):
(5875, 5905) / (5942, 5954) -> 0.78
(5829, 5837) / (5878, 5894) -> 1.32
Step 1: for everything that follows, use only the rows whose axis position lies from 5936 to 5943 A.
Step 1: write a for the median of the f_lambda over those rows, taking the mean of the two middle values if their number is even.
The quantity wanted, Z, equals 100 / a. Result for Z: 10.7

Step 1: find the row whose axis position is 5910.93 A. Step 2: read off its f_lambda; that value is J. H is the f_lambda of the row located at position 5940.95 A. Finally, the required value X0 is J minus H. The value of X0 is -0.7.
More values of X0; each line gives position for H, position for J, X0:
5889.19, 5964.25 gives 2.9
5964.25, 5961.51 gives 0.8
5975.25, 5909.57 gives 0.3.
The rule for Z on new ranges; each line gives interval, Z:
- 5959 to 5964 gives 10.3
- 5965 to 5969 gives 11.1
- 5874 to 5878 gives 10.6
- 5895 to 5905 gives 11.7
